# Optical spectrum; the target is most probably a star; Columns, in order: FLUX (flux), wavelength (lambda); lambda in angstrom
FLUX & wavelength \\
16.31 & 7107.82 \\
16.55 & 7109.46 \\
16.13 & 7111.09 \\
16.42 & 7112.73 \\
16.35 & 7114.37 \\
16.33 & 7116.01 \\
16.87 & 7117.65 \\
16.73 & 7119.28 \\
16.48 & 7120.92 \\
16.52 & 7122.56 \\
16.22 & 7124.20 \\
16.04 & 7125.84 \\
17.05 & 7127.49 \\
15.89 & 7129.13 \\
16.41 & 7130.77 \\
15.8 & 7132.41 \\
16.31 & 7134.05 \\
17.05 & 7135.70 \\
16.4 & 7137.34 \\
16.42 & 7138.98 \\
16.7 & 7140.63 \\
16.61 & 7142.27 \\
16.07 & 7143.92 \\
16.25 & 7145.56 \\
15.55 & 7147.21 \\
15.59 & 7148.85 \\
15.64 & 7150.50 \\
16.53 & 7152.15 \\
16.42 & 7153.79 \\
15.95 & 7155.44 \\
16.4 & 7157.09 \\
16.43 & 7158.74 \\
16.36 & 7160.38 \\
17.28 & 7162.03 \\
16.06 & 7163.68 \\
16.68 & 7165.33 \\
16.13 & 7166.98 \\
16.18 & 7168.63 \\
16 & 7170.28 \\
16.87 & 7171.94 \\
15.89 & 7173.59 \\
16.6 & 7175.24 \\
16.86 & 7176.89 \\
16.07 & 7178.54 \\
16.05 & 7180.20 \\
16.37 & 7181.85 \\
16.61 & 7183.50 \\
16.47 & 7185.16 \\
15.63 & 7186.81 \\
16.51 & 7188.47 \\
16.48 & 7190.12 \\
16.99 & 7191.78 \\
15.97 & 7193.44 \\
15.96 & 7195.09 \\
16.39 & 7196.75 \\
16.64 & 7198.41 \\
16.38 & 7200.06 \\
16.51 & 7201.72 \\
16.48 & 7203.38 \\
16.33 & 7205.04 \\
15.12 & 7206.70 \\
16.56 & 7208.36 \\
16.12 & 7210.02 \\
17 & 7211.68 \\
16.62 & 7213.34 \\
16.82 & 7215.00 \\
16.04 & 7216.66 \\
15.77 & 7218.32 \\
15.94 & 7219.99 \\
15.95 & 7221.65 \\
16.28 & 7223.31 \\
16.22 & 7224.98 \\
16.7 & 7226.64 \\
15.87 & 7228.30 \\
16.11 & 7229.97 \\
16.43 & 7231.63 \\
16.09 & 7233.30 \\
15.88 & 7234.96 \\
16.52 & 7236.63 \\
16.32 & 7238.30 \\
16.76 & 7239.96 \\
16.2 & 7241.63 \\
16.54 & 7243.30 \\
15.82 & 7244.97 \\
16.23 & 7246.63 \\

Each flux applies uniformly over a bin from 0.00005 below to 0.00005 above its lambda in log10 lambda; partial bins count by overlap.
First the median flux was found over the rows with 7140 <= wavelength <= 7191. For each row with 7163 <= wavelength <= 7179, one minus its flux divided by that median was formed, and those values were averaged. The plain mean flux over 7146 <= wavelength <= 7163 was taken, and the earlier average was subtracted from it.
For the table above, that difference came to 16.2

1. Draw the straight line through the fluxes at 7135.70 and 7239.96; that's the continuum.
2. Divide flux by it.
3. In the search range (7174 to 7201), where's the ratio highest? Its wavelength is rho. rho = 7191.78 angstrom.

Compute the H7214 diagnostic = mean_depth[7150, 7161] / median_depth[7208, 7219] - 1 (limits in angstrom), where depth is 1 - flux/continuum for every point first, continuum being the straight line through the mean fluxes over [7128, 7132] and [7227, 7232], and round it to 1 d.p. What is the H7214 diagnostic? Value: -0.8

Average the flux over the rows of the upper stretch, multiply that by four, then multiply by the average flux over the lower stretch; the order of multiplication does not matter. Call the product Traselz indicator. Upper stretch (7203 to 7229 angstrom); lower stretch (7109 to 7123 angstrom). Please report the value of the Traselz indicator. 1071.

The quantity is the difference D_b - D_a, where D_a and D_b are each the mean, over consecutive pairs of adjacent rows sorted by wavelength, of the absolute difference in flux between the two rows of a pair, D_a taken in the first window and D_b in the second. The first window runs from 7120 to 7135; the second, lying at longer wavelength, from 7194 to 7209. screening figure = -0.05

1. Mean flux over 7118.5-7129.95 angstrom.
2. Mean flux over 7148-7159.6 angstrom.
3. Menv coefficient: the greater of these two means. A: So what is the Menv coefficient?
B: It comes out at 16.4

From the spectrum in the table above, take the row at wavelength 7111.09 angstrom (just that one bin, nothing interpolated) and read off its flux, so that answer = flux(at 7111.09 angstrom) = 16.13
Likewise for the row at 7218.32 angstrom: 15.77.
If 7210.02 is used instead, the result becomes 16.12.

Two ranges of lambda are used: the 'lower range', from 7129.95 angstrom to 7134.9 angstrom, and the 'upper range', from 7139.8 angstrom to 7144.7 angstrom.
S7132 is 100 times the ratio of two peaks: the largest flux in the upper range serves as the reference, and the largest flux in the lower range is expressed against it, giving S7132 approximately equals 98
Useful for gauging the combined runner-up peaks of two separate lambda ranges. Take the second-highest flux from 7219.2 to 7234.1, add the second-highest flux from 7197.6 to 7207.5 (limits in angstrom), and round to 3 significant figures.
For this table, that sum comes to 32.9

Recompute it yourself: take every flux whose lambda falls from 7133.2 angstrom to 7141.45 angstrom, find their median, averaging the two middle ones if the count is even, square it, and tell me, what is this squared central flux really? 270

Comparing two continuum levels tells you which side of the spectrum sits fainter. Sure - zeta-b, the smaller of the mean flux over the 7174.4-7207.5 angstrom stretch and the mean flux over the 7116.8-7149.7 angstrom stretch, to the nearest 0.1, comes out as 16.3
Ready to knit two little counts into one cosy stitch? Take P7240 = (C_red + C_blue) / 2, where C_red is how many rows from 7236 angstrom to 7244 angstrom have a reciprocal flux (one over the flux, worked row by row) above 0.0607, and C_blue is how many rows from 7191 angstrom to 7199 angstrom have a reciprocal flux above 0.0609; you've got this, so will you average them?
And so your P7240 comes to 2.5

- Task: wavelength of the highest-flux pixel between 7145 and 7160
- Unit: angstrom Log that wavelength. 7152.15 angstrom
